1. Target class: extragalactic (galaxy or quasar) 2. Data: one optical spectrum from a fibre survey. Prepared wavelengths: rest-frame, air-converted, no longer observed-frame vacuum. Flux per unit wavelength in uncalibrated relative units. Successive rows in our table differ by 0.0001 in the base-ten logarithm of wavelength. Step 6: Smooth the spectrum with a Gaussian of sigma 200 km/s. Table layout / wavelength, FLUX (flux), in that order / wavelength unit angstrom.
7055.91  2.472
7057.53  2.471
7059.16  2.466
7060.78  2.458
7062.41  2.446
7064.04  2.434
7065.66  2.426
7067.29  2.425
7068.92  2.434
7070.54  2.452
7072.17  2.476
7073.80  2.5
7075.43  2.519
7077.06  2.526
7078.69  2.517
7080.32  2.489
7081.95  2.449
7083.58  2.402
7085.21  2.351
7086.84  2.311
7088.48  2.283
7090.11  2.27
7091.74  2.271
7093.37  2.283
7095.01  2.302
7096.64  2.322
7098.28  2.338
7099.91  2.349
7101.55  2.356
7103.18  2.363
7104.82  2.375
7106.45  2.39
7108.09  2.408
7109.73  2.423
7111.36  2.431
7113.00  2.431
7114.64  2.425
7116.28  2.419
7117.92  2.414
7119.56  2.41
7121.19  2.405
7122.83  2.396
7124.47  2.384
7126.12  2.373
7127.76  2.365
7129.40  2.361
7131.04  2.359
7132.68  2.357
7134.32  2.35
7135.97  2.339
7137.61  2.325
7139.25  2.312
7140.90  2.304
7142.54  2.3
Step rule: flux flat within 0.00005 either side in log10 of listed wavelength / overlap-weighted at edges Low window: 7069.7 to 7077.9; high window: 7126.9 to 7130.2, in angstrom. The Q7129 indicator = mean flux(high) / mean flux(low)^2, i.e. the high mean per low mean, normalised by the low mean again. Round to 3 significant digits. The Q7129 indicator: 0.380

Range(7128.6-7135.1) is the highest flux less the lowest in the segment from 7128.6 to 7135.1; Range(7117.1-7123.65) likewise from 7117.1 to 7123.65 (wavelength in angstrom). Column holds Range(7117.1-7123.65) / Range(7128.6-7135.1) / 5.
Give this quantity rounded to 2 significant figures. 0.33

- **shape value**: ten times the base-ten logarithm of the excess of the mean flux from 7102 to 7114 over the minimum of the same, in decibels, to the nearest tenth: -14.0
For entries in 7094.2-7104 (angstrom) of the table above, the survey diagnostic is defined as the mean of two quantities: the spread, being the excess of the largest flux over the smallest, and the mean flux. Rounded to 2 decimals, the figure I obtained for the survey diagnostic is 1.20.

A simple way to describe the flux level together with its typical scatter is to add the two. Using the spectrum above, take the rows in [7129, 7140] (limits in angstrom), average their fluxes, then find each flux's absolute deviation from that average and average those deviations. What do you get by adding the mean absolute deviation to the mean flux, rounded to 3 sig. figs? 2.36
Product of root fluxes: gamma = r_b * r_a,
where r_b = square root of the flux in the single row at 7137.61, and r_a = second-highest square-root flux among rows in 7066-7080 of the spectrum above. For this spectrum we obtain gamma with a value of 2.420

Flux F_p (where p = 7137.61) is 2.325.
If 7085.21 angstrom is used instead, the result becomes 2.351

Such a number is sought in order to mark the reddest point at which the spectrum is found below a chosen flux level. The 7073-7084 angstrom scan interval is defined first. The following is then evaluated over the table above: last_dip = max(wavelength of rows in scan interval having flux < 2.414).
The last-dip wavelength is 7083.58 angstrom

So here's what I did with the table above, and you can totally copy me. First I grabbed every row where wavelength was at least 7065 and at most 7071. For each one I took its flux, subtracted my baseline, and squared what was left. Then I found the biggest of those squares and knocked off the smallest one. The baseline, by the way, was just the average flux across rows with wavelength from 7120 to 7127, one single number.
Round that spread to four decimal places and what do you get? 0.0026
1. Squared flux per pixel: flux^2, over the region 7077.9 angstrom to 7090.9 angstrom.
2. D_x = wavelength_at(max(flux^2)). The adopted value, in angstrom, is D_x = 7078.69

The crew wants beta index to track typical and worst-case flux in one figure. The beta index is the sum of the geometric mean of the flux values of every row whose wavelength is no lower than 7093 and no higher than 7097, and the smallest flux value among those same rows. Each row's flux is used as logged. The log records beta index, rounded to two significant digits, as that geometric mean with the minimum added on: 4.6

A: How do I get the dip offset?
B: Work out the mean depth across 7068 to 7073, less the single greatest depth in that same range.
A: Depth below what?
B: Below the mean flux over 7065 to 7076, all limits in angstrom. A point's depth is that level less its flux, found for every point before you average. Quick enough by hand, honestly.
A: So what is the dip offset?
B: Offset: -0.020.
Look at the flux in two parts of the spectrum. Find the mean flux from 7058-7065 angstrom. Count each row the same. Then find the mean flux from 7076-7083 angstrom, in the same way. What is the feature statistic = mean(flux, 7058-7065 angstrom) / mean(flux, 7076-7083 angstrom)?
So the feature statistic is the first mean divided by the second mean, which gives 0.98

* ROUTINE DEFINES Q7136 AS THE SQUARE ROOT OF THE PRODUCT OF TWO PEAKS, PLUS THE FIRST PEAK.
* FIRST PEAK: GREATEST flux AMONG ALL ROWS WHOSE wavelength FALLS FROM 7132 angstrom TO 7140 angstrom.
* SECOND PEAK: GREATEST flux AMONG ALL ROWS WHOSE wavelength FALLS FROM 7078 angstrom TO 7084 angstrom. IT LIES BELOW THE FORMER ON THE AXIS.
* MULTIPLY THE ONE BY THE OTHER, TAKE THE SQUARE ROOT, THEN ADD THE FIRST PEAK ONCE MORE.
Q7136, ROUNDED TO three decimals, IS 4.793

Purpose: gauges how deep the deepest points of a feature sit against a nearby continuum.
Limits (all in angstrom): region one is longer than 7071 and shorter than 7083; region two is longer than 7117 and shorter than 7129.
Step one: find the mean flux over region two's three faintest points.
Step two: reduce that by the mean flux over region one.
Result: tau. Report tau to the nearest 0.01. -0.12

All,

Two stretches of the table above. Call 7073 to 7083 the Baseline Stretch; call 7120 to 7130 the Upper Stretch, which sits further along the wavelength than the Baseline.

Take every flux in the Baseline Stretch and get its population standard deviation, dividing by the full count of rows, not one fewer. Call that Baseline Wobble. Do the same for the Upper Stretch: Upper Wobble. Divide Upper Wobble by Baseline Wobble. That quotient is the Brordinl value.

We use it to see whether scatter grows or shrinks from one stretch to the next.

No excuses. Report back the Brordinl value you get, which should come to 0.61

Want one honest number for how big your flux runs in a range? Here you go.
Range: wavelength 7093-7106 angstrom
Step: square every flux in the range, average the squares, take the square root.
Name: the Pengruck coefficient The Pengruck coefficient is 2.34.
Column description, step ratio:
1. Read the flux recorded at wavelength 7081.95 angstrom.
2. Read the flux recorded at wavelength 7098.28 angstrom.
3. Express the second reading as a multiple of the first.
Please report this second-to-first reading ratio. 0.95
